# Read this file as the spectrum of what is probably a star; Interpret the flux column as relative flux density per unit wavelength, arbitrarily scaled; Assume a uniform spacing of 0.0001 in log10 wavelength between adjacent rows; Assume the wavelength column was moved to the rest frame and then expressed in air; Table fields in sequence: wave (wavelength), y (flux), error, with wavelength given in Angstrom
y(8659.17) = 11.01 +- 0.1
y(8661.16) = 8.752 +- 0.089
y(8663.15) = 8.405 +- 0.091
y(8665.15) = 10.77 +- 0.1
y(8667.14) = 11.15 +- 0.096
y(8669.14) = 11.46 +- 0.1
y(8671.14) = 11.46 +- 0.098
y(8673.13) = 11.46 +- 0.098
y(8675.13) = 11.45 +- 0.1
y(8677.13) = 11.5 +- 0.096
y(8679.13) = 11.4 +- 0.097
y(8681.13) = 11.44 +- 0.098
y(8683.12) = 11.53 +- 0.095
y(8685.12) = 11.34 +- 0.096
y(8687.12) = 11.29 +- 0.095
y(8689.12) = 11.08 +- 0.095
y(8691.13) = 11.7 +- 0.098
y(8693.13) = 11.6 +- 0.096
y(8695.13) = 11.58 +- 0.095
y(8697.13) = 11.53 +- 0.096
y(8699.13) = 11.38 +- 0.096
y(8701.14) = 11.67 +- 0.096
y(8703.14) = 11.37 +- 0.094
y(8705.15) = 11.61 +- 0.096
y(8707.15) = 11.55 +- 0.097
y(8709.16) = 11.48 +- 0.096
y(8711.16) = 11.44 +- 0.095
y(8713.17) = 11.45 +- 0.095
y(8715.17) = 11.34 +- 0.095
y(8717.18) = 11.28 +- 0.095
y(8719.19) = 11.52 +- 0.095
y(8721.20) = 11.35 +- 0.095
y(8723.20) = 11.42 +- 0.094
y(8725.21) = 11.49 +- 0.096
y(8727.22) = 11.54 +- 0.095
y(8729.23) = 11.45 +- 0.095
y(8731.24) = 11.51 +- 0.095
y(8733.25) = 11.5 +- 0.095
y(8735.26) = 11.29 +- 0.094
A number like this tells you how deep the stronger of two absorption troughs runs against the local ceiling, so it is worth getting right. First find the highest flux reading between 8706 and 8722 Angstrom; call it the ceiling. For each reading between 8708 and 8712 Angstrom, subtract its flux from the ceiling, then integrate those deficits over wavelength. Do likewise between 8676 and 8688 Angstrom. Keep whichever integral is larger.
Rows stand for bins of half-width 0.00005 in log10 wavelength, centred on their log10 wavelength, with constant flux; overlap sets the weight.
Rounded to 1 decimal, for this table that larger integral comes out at 1.6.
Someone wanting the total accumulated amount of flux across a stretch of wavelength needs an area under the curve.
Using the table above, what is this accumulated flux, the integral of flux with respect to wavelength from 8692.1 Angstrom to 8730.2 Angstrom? 437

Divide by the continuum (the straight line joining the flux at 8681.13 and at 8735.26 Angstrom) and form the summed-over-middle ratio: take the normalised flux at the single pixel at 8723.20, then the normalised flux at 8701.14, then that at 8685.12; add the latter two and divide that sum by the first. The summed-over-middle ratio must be 2.00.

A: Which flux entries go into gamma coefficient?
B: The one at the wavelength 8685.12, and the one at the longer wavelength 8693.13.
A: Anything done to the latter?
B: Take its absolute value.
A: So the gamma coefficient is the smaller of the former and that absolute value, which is 11.3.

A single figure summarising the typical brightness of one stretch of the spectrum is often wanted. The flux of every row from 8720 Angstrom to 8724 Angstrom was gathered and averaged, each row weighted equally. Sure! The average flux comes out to 11.4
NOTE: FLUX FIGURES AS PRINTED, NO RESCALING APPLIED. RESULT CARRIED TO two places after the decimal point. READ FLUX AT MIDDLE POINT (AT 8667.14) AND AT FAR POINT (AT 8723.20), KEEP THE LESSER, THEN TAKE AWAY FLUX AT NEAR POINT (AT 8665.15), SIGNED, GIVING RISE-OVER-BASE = 0.38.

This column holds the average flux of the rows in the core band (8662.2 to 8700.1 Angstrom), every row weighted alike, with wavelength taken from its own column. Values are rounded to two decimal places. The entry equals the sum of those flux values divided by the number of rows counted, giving 11.24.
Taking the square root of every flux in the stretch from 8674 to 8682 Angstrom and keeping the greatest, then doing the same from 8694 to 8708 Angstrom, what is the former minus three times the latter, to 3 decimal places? -6.857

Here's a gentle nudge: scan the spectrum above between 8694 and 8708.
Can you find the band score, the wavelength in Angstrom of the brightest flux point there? 8701.14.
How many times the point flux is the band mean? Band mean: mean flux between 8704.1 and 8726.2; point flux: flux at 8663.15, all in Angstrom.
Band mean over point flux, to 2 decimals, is 1.36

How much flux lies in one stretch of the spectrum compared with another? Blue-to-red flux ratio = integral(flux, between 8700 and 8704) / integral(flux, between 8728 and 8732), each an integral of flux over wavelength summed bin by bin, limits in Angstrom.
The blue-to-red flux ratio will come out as 1.00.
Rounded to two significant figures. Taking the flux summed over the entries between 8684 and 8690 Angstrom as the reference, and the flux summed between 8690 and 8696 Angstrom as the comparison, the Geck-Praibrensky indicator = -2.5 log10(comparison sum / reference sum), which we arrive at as -0.037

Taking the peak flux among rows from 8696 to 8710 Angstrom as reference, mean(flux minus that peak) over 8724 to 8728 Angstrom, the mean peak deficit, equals -0.16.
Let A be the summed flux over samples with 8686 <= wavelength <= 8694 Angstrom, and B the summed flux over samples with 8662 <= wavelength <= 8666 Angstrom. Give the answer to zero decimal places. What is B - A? -26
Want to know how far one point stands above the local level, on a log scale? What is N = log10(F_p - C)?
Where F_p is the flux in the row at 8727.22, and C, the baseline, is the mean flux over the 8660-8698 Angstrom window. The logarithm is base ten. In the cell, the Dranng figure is -0.36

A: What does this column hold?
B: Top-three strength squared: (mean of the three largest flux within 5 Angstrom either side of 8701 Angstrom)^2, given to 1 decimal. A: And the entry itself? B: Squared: 134.6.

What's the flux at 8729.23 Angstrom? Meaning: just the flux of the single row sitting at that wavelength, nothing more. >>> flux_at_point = 11.45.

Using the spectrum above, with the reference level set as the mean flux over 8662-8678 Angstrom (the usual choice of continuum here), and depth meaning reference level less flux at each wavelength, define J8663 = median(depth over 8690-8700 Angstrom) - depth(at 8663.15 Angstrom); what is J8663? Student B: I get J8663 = -3.2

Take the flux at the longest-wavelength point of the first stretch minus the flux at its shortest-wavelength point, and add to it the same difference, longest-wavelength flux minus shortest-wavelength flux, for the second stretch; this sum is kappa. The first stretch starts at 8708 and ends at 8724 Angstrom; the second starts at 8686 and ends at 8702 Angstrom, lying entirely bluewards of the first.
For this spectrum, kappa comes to 0.32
